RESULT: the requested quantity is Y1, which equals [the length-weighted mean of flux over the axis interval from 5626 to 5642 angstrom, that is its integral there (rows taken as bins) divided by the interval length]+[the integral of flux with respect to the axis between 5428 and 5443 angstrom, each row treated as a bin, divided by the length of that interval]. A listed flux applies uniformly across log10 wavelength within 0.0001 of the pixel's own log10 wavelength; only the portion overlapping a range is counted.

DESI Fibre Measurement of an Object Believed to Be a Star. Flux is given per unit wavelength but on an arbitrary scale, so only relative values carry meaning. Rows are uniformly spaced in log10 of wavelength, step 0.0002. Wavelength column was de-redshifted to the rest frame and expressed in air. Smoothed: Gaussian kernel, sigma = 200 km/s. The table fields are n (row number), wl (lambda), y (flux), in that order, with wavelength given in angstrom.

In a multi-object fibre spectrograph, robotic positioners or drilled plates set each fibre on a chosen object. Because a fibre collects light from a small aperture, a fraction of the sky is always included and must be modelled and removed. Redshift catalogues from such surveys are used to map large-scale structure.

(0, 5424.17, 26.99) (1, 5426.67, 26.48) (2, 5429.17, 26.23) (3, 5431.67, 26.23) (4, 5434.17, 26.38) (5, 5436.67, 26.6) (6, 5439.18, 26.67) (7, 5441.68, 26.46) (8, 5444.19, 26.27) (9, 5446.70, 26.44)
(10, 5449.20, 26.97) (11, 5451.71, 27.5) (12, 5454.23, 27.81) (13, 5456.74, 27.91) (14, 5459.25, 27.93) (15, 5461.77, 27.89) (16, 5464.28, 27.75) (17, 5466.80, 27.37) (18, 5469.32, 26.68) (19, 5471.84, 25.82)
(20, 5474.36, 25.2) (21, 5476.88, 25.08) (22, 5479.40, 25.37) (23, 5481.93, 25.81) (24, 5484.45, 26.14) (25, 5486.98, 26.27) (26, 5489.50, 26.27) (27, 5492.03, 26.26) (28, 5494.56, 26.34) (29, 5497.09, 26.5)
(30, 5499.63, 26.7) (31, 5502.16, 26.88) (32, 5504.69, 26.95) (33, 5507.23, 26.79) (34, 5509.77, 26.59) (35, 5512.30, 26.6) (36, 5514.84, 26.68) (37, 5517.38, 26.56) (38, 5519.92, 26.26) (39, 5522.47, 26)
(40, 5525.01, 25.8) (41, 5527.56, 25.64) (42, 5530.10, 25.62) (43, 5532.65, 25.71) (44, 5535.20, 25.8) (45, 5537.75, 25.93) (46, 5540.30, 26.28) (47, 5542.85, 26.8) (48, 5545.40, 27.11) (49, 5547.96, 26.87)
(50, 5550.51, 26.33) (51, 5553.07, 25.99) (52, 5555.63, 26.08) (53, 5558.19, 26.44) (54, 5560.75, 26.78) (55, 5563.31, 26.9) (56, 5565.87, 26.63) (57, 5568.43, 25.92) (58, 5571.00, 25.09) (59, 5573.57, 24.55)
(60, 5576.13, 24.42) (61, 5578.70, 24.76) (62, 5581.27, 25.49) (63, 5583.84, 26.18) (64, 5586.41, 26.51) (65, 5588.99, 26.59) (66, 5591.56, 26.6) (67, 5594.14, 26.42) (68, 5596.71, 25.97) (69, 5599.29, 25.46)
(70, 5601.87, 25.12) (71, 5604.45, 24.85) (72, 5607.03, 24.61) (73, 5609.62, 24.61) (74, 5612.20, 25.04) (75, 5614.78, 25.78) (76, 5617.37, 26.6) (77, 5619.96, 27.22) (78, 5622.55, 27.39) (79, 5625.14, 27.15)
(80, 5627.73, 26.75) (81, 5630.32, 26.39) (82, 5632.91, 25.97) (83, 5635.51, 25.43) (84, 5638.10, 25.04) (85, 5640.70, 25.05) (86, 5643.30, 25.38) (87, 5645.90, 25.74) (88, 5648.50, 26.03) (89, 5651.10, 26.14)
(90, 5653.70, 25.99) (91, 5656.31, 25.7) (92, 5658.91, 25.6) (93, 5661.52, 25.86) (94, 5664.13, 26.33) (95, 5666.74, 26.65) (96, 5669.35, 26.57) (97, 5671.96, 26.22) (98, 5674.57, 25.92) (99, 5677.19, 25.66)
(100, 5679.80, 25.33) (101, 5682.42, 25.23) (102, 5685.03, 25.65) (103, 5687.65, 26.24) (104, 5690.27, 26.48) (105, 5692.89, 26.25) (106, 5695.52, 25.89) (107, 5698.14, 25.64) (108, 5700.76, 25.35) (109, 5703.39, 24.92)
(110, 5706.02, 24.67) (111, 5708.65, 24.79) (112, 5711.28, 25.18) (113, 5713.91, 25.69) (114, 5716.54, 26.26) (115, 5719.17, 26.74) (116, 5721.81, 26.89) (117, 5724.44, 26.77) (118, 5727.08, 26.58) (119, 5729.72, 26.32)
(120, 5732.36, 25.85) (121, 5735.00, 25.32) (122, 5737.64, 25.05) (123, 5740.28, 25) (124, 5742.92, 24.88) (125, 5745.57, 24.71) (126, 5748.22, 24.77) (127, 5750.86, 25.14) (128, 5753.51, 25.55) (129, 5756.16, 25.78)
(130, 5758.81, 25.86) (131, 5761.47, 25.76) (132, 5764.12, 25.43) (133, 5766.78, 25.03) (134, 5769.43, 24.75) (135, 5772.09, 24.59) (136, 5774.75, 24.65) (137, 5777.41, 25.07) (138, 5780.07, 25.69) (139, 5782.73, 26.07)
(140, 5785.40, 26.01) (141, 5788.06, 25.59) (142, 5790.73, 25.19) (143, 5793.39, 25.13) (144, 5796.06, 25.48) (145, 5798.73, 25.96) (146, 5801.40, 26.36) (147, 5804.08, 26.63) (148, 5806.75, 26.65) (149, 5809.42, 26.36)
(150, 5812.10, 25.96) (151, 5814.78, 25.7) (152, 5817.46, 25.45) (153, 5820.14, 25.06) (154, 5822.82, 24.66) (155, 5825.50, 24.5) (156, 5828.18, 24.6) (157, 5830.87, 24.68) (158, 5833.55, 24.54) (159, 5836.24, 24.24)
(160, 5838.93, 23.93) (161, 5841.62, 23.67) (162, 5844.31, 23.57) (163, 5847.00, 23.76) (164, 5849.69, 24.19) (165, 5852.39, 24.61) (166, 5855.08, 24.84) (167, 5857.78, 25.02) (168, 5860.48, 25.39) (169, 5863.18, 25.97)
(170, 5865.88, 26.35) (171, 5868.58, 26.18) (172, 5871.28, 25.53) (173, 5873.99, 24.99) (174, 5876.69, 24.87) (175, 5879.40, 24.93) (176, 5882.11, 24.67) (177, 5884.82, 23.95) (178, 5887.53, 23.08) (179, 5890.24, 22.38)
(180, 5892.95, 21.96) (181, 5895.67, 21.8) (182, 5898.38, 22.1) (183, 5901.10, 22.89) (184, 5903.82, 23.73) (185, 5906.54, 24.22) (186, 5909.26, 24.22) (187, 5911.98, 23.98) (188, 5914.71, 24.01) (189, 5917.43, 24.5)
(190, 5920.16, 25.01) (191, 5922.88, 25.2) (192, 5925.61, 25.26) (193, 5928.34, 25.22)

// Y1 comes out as 52.2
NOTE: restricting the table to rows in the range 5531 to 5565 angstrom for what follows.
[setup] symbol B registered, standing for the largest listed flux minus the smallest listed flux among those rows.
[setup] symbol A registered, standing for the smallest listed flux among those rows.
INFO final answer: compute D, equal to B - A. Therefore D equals -24.3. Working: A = 25.71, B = 1.40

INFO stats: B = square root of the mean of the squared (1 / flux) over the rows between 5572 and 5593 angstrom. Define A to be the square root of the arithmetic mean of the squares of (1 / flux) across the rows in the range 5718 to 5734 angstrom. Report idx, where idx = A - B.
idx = -0.0014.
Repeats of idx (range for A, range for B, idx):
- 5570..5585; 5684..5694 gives 0.0017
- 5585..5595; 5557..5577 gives -0.0011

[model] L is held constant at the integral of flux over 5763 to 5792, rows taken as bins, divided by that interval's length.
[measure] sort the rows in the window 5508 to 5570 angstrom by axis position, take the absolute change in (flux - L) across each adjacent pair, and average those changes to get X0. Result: 0.25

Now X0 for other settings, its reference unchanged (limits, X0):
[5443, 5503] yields 0.28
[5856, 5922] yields 0.42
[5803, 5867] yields 0.27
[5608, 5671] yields 0.34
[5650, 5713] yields 0.29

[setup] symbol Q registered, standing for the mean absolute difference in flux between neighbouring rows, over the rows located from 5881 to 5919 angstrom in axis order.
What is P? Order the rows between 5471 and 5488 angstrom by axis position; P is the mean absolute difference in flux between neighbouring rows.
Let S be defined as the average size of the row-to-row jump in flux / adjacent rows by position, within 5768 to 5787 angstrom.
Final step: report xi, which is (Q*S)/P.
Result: 0.41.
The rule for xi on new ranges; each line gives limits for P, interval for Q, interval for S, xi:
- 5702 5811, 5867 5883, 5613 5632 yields 0.50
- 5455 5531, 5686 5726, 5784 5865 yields 0.41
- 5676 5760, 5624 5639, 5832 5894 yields 0.54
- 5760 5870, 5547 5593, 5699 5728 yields 0.42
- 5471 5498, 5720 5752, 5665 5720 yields 0.36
